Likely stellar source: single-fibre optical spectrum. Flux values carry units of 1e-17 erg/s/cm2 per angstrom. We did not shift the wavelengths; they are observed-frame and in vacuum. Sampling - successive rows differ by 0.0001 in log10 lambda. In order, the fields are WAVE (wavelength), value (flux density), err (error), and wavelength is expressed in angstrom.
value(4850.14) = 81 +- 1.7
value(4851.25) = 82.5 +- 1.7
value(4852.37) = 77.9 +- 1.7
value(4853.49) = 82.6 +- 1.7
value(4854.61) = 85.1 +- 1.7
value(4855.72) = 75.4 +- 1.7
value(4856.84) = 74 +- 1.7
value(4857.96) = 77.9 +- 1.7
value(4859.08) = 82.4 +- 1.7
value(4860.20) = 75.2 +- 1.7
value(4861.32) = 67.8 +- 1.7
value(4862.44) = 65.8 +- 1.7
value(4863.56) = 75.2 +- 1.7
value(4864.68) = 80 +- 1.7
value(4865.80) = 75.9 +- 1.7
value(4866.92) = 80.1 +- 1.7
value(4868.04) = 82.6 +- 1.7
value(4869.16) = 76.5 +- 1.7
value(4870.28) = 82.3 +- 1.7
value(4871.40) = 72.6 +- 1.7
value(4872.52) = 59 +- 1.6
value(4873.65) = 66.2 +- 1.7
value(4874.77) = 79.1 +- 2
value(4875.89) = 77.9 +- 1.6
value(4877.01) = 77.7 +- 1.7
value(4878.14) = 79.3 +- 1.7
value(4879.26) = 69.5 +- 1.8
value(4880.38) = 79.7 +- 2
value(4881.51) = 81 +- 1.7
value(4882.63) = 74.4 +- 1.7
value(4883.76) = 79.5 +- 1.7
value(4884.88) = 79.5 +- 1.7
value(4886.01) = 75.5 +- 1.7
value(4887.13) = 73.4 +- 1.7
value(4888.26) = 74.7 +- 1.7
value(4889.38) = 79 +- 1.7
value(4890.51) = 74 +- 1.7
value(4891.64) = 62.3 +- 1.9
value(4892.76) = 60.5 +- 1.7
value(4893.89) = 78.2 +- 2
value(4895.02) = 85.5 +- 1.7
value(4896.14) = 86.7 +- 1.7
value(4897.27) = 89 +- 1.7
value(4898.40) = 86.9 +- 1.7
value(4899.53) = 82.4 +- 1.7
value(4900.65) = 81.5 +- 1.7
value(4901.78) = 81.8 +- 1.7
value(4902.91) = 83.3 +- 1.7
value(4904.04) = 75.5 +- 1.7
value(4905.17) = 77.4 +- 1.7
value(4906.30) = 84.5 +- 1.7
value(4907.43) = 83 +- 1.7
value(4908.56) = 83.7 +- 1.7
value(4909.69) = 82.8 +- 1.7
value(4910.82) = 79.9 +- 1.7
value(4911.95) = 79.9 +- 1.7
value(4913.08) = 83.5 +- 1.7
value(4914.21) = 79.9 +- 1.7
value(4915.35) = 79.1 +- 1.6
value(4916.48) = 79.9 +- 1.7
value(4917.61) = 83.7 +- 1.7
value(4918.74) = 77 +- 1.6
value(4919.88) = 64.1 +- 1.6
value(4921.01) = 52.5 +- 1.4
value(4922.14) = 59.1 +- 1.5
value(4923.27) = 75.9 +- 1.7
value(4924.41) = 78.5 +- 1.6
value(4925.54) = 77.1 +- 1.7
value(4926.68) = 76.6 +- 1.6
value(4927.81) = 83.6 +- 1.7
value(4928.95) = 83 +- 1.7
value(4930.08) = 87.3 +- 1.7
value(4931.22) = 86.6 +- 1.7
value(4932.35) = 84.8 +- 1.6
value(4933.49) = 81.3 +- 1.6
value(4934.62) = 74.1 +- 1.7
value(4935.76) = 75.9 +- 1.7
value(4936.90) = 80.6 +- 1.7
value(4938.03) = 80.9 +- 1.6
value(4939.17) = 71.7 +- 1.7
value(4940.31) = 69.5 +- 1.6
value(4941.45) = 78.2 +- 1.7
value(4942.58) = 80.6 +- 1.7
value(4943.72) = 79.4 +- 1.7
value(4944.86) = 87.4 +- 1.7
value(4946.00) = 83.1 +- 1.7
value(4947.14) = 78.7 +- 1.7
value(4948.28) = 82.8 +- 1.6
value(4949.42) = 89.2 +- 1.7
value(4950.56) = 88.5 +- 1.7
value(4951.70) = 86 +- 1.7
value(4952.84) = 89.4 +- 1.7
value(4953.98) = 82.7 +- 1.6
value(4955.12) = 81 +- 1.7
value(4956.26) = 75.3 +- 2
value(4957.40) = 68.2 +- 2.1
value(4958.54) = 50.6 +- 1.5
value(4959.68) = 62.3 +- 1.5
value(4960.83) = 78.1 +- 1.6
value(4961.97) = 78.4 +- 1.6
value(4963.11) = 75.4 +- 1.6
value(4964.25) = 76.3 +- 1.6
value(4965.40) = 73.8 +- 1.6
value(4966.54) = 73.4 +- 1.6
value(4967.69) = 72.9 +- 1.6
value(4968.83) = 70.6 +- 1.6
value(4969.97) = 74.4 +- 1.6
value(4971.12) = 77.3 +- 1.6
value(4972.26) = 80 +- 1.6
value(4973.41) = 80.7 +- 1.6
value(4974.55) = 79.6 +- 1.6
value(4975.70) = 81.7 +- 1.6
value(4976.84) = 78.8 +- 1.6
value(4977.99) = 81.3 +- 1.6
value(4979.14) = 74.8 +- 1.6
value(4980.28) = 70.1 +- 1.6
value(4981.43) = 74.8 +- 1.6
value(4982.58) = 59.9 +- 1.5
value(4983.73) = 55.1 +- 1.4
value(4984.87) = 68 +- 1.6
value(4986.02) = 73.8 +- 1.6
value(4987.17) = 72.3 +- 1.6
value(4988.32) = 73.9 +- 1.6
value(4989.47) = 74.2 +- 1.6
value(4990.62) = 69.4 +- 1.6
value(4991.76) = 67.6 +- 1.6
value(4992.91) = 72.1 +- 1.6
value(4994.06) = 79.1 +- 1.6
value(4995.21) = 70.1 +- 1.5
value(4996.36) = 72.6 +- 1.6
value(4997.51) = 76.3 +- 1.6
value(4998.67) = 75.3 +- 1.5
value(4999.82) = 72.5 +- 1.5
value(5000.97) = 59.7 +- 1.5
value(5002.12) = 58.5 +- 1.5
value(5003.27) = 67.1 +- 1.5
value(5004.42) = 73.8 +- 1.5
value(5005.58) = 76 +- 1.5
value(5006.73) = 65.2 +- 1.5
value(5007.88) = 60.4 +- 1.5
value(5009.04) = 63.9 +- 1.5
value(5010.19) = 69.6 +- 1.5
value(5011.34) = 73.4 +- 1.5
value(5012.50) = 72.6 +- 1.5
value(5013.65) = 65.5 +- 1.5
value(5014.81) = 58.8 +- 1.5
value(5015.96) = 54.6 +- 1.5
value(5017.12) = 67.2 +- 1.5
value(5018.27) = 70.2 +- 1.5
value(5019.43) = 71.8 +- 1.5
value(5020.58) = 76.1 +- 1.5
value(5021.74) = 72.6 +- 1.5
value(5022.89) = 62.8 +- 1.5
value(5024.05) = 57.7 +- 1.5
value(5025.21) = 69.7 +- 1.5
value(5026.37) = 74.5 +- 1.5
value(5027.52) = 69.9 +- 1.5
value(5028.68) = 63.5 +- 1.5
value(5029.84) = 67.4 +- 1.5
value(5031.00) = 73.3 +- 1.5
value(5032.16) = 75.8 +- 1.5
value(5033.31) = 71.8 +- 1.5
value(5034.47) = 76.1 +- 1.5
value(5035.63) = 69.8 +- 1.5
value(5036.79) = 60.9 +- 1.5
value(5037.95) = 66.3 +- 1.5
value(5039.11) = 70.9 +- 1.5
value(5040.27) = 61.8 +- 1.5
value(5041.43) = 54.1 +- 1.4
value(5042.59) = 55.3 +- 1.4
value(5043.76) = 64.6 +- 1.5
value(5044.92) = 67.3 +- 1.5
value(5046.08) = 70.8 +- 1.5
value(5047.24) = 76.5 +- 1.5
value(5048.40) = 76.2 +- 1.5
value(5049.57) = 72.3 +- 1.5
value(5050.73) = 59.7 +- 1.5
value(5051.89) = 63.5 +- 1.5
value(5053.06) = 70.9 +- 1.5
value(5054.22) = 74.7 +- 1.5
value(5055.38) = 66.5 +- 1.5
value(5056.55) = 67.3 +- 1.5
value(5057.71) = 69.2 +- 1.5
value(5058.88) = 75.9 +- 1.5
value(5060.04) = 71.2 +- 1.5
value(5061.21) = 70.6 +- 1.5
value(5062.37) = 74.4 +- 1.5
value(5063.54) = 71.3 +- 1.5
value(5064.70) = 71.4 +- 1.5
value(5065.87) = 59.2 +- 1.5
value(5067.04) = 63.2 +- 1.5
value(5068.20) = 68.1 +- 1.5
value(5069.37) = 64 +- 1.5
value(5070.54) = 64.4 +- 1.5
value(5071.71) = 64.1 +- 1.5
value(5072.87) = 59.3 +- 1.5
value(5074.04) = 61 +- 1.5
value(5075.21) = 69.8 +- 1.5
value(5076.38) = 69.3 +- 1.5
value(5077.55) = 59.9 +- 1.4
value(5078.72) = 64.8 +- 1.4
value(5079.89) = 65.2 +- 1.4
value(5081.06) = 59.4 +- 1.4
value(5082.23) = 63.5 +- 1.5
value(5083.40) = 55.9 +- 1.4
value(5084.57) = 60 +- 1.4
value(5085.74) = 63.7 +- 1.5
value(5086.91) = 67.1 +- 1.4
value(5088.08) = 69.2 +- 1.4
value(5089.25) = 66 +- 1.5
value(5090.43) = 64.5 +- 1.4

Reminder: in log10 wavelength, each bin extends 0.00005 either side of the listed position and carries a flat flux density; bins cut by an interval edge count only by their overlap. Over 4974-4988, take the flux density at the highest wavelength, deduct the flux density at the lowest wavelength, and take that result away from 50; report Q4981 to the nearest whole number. 57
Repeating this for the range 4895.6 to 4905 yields 61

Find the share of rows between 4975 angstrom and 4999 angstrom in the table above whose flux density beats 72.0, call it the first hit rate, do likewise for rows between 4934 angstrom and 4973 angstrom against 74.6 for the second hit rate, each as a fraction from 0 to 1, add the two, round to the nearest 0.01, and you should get 1.34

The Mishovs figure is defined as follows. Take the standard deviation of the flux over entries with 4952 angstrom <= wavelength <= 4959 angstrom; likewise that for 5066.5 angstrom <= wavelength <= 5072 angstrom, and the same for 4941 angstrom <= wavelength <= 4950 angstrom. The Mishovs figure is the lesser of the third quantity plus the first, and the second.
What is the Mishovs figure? 2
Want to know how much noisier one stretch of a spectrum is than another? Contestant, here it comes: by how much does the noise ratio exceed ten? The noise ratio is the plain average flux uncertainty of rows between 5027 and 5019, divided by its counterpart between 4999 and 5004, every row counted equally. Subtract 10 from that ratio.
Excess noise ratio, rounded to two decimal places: -9.00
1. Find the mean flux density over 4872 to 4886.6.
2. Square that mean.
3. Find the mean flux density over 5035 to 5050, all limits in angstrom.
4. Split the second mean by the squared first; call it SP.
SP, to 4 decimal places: 0.0118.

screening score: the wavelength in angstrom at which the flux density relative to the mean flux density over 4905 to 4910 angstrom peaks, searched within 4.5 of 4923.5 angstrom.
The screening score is 4927.81 angstrom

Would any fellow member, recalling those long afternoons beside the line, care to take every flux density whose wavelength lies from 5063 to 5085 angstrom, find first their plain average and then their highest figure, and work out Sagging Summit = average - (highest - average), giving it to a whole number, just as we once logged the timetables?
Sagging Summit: 56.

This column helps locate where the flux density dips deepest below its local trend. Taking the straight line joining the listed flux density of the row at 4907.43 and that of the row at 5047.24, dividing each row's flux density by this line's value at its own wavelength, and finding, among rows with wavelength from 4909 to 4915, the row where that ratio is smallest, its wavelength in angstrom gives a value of 4910.82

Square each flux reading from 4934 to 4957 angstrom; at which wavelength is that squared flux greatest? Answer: 4952.84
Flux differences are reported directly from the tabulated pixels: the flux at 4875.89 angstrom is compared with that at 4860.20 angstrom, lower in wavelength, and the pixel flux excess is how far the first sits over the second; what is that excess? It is 2.7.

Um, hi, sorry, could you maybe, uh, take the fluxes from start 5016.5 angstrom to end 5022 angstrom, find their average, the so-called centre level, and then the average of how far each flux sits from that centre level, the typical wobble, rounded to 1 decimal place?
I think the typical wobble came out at 2.3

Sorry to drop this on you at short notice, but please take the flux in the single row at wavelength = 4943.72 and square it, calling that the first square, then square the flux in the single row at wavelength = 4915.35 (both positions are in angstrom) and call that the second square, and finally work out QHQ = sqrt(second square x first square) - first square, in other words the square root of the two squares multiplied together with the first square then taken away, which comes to -24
